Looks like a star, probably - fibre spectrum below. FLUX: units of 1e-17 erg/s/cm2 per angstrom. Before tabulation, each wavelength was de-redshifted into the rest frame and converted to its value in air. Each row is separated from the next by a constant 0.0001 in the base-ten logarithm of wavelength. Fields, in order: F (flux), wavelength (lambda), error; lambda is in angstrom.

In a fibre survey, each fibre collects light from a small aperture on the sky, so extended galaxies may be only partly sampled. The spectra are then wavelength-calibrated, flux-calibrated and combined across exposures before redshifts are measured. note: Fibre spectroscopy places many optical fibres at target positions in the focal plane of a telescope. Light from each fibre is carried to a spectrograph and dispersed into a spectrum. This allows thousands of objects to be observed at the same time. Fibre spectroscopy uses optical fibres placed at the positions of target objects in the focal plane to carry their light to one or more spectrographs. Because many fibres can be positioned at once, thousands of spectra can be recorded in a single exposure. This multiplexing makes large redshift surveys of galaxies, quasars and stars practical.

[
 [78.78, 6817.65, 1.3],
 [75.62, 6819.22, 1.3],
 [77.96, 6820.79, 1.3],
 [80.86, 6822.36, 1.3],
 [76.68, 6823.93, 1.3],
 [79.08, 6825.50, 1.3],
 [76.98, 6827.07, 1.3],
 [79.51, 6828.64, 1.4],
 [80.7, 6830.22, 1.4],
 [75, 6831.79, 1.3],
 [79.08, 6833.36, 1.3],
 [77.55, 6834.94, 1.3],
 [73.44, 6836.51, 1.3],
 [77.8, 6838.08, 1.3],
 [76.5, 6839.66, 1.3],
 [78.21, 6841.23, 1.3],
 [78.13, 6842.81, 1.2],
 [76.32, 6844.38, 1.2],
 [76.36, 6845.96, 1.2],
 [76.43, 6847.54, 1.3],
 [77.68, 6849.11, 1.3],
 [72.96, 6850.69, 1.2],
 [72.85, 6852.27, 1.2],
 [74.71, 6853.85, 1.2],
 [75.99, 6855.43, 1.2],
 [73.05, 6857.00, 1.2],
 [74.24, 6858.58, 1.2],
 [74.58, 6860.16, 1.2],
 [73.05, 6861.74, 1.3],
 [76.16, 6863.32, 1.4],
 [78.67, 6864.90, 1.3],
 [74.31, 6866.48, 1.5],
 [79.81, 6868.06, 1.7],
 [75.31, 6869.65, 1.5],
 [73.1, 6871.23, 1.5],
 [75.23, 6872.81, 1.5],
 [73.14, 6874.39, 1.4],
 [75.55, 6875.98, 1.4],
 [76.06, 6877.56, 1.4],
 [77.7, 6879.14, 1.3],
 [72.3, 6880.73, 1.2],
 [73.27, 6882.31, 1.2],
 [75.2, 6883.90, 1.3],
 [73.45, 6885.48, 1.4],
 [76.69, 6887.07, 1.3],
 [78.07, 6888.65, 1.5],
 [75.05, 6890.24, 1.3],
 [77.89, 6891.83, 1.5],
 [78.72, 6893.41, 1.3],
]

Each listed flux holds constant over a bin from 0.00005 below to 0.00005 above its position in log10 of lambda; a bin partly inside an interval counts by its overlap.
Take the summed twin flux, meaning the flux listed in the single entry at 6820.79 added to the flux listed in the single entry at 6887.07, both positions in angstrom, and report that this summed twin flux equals 155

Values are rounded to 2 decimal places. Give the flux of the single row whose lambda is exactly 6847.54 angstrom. 76.43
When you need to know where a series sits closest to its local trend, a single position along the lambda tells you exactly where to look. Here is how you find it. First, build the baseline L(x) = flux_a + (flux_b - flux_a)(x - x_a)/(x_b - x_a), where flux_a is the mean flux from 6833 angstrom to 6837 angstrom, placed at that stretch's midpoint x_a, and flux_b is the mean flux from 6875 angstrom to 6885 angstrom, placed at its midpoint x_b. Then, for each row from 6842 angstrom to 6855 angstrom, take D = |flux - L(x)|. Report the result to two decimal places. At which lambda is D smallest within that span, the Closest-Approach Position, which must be 6844.38 angstrom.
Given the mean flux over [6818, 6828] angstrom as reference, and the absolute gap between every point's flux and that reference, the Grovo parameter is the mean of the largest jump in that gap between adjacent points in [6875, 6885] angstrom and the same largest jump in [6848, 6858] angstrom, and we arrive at 5.06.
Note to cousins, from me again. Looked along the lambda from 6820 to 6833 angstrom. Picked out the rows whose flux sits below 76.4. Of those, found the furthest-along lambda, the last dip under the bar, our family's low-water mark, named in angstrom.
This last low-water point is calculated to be 6831.79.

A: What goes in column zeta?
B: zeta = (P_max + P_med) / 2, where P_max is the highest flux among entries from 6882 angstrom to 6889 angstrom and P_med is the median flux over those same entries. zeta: 76.6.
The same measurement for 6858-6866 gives 76.6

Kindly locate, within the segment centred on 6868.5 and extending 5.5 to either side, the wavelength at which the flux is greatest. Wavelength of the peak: 6868.06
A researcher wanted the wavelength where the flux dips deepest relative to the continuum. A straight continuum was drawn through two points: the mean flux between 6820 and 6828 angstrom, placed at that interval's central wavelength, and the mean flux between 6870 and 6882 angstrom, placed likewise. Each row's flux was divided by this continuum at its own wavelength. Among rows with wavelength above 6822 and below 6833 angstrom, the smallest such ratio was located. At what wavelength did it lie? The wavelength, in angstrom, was 6831.79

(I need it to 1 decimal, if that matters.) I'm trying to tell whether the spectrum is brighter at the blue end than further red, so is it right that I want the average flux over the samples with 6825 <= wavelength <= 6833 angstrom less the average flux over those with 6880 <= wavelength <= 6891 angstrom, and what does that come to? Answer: 3.4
